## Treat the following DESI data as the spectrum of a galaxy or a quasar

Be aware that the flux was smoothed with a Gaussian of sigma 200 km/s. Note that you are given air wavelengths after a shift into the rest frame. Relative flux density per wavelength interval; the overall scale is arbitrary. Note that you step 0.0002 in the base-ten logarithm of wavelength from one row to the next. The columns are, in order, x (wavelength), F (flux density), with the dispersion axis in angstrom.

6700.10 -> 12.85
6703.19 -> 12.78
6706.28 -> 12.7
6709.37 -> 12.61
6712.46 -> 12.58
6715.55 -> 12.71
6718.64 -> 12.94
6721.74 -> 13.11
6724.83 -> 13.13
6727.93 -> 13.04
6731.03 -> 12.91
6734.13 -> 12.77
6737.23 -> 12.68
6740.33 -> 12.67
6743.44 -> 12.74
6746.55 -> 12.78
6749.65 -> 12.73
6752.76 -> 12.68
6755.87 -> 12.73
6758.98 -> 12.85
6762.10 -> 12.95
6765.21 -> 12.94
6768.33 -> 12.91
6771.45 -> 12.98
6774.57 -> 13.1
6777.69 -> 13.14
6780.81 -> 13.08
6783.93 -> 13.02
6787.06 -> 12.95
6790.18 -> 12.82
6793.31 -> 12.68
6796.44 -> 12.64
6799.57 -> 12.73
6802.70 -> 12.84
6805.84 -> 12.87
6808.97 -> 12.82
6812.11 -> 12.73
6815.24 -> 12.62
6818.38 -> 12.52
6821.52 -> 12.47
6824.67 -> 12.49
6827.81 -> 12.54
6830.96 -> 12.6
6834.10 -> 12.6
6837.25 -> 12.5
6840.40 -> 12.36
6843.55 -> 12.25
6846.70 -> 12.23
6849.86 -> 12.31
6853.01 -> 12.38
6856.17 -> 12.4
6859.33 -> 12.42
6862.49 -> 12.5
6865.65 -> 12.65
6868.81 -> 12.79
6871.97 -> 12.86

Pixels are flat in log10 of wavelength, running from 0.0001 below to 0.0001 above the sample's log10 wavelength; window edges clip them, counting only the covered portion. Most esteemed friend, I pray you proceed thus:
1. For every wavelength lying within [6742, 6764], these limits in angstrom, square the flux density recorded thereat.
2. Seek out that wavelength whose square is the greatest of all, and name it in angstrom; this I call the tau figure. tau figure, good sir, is 6762.10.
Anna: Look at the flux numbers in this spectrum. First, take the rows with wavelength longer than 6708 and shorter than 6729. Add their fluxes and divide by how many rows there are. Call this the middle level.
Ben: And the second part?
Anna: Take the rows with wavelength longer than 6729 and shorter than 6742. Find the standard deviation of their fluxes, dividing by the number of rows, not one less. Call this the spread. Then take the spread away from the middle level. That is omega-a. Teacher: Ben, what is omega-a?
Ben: 12.8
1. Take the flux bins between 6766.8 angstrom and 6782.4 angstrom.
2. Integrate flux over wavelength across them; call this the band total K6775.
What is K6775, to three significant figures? 203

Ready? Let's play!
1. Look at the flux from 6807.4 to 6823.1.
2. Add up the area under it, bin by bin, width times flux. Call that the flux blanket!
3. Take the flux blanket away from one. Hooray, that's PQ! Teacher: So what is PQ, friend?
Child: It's -197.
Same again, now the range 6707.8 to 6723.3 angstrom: -197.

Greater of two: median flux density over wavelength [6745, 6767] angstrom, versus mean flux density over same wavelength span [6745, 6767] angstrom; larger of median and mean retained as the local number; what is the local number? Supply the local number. 12.8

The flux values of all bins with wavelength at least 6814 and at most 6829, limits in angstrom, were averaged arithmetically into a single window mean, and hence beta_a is 12.5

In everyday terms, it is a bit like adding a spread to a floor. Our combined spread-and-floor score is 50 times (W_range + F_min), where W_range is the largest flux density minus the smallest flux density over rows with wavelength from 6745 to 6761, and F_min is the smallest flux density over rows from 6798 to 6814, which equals 645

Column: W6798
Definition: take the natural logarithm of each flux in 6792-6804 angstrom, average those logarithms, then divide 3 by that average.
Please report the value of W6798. 1.18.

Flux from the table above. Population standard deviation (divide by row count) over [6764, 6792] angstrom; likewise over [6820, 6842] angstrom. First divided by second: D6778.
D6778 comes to 1.24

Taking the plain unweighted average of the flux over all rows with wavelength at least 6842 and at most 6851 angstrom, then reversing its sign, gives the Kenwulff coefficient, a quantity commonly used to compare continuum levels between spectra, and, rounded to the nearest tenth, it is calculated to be -12.3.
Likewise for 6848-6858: -12.4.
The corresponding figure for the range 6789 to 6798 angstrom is -12.7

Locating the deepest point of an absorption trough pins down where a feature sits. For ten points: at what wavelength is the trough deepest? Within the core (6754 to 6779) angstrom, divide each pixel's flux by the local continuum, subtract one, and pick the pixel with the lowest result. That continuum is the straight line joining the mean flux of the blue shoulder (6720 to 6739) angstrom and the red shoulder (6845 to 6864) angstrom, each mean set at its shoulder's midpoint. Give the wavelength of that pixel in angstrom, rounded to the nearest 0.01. 6755.87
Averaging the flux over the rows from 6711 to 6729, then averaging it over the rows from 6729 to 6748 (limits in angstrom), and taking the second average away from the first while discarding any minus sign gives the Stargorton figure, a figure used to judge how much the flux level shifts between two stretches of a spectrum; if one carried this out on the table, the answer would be 0.16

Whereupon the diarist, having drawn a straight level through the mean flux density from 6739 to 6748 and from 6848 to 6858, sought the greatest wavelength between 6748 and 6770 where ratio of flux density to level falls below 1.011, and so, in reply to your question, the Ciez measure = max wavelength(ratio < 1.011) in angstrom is 6755.87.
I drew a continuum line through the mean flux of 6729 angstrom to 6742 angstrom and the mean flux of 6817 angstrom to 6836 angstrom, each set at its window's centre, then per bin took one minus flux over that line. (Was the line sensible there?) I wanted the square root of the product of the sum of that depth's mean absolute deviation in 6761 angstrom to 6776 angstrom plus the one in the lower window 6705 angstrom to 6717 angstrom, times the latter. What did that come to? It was 0.0062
